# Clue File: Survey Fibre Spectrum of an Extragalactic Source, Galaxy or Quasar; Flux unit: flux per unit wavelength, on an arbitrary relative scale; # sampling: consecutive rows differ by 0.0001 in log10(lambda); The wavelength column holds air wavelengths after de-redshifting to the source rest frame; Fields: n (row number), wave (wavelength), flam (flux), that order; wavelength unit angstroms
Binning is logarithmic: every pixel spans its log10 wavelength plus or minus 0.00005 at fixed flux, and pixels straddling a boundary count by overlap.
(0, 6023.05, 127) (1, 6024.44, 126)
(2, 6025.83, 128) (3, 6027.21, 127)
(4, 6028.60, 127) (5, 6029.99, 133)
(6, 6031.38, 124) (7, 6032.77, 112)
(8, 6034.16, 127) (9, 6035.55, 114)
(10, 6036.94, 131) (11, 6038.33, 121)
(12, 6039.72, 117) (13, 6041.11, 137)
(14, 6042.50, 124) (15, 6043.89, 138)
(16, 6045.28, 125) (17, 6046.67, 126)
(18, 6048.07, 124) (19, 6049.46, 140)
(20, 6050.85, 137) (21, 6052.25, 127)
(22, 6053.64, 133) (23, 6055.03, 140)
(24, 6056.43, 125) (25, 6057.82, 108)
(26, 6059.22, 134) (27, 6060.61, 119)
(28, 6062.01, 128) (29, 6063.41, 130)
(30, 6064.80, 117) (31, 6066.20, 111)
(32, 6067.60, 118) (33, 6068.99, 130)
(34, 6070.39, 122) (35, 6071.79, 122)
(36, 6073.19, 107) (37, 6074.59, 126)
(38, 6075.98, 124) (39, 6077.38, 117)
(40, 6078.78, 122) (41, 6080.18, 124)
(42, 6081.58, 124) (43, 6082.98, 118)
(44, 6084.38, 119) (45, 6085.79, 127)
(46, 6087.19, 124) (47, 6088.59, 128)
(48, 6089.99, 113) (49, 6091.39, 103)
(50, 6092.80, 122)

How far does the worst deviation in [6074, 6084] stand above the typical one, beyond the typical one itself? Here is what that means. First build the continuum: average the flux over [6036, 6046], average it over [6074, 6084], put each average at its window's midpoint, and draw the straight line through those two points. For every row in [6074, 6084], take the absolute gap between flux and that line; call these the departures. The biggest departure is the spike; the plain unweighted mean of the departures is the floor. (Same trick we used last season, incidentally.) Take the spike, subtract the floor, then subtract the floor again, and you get 0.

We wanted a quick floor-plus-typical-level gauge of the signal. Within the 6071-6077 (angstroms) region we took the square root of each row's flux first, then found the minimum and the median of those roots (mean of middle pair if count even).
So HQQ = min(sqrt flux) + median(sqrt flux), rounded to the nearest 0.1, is 21.4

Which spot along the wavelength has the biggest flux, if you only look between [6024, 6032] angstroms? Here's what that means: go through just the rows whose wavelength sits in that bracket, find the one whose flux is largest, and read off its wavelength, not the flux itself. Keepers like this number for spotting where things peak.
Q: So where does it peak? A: 6029.99 angstroms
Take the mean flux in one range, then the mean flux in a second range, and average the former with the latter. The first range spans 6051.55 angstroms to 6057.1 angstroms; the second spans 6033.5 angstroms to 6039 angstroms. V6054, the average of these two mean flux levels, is 127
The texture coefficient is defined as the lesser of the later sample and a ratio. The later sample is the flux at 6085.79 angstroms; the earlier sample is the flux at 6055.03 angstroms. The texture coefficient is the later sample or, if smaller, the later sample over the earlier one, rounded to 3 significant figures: 0.907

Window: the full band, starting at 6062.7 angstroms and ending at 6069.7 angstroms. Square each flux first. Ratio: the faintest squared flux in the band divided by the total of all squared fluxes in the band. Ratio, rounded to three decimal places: 0.167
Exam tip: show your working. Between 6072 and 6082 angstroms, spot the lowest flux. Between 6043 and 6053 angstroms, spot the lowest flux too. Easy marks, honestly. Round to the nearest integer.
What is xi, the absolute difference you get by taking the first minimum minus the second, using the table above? 17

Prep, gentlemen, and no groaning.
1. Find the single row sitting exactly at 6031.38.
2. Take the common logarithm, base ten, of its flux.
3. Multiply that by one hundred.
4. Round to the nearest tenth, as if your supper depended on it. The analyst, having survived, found 209.3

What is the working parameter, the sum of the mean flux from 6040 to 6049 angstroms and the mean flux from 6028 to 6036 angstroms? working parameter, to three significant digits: 252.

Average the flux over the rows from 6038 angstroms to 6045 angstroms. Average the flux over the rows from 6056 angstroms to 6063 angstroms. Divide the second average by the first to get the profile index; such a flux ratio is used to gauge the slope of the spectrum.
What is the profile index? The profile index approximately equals 0.96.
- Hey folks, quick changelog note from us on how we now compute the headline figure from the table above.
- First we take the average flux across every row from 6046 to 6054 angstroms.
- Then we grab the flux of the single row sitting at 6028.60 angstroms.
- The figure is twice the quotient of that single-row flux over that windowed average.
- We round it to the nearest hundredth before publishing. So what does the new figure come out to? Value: 1.94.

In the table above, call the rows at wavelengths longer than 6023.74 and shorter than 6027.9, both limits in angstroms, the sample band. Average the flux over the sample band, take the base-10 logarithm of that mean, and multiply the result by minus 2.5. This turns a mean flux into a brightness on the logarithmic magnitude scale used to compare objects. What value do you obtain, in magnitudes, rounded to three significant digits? -5.26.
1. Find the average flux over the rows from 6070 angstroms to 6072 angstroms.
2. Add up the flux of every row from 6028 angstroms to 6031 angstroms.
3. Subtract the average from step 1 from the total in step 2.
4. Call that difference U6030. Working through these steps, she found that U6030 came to 138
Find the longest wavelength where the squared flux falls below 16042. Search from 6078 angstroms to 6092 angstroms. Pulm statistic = 6091.39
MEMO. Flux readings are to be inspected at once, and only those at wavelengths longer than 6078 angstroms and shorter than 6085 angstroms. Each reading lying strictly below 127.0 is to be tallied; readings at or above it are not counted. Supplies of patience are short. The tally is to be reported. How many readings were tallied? 5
